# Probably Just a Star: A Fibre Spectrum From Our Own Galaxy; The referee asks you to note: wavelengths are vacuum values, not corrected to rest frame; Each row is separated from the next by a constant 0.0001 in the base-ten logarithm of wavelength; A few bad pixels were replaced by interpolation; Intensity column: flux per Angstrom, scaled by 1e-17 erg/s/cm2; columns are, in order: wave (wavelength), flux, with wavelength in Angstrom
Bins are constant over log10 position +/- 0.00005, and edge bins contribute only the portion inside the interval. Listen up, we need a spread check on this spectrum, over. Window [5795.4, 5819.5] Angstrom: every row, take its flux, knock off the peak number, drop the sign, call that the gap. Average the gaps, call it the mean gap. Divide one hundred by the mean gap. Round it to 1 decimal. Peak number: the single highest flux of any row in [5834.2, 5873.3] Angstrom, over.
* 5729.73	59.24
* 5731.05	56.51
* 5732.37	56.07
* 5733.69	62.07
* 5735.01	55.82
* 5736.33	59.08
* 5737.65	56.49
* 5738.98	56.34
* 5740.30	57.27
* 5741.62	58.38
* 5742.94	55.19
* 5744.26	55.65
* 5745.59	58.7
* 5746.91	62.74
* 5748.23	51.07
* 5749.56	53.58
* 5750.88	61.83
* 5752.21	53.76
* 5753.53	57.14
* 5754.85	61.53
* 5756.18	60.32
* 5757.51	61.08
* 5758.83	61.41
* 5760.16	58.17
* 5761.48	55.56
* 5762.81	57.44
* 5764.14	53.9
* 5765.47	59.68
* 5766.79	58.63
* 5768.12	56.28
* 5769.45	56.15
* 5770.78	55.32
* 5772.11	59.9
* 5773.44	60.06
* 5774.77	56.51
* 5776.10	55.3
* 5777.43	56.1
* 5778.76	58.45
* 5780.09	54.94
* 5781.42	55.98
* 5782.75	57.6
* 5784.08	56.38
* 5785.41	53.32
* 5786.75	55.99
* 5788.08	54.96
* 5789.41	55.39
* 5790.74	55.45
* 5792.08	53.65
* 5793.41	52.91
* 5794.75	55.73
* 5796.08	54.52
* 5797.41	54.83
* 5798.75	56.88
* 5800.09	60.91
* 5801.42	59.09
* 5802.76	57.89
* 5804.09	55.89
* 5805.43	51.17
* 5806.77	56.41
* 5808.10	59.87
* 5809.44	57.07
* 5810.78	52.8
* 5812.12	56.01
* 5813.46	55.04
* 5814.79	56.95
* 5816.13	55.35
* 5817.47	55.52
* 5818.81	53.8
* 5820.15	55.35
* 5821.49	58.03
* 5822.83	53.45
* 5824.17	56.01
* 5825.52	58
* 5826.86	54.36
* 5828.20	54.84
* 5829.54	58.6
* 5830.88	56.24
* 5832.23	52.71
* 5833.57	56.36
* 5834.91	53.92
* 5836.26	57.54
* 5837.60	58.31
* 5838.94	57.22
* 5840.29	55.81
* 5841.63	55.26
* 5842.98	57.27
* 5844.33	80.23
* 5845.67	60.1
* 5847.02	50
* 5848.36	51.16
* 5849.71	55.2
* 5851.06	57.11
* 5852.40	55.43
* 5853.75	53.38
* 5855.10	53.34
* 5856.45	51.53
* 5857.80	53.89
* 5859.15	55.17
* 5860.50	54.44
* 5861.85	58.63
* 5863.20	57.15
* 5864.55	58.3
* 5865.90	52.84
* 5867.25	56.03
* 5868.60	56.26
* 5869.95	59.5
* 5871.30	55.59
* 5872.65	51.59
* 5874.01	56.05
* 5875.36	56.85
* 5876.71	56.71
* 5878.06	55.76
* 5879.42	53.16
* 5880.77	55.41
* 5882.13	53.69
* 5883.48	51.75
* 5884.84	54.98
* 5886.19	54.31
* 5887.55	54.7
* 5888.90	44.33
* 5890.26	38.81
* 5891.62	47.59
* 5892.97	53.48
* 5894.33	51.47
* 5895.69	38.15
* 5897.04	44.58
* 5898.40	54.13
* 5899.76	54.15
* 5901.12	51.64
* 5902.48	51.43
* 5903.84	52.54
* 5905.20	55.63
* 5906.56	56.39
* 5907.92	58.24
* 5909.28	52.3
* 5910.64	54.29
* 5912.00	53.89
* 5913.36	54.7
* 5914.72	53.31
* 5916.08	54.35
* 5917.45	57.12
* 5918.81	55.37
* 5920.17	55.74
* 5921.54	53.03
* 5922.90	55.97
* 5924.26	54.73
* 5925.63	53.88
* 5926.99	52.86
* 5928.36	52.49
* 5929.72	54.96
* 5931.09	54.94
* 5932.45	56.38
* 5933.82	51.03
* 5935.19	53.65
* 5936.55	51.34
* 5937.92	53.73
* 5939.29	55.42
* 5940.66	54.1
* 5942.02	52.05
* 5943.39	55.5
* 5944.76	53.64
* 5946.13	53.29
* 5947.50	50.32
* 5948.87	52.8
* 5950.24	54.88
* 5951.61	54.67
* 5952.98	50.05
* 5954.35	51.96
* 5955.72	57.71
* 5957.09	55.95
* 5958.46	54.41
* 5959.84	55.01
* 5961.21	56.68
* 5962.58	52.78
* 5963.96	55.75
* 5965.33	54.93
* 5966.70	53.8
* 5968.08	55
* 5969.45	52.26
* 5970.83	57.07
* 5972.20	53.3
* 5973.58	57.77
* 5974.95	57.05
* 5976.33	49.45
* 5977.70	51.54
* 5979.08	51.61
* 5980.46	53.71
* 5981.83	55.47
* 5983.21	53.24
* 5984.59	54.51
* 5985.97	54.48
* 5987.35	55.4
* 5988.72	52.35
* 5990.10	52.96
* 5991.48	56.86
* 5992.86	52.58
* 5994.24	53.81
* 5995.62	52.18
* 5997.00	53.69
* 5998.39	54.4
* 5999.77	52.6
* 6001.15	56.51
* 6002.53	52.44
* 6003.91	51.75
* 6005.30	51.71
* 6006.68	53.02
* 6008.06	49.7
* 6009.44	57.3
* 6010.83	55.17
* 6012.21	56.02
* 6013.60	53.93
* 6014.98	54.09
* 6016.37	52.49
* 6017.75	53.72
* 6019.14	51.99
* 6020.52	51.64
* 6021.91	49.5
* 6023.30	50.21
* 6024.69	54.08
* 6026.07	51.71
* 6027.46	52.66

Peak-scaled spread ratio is 4.1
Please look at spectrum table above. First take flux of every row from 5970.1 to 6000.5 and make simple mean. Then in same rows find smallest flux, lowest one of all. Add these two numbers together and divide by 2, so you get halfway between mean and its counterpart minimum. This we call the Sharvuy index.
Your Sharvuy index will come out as 51.7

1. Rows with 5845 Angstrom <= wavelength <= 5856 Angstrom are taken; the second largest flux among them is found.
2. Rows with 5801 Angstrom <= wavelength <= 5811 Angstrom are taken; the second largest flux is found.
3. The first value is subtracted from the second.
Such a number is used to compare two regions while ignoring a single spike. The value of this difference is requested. 2.0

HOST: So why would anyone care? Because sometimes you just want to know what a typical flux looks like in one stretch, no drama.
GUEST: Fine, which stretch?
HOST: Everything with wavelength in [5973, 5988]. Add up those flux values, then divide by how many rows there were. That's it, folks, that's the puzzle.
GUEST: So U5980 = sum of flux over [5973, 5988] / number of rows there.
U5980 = 54.0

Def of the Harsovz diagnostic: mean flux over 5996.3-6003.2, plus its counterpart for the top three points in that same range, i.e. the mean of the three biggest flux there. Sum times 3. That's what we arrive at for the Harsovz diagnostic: 326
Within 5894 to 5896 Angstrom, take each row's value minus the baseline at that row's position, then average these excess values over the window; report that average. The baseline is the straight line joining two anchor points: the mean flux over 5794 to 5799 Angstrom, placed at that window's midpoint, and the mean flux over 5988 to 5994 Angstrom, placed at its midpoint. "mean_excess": -10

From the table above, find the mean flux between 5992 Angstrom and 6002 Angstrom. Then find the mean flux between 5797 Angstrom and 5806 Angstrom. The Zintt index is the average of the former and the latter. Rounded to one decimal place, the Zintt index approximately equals 55.2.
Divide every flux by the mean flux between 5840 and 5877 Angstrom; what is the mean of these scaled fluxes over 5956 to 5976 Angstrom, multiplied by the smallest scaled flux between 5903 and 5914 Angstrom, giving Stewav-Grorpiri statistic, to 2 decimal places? 0.91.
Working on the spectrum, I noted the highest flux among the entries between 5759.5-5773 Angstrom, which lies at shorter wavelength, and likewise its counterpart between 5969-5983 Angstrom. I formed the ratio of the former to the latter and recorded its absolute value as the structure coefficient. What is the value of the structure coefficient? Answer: 1.04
